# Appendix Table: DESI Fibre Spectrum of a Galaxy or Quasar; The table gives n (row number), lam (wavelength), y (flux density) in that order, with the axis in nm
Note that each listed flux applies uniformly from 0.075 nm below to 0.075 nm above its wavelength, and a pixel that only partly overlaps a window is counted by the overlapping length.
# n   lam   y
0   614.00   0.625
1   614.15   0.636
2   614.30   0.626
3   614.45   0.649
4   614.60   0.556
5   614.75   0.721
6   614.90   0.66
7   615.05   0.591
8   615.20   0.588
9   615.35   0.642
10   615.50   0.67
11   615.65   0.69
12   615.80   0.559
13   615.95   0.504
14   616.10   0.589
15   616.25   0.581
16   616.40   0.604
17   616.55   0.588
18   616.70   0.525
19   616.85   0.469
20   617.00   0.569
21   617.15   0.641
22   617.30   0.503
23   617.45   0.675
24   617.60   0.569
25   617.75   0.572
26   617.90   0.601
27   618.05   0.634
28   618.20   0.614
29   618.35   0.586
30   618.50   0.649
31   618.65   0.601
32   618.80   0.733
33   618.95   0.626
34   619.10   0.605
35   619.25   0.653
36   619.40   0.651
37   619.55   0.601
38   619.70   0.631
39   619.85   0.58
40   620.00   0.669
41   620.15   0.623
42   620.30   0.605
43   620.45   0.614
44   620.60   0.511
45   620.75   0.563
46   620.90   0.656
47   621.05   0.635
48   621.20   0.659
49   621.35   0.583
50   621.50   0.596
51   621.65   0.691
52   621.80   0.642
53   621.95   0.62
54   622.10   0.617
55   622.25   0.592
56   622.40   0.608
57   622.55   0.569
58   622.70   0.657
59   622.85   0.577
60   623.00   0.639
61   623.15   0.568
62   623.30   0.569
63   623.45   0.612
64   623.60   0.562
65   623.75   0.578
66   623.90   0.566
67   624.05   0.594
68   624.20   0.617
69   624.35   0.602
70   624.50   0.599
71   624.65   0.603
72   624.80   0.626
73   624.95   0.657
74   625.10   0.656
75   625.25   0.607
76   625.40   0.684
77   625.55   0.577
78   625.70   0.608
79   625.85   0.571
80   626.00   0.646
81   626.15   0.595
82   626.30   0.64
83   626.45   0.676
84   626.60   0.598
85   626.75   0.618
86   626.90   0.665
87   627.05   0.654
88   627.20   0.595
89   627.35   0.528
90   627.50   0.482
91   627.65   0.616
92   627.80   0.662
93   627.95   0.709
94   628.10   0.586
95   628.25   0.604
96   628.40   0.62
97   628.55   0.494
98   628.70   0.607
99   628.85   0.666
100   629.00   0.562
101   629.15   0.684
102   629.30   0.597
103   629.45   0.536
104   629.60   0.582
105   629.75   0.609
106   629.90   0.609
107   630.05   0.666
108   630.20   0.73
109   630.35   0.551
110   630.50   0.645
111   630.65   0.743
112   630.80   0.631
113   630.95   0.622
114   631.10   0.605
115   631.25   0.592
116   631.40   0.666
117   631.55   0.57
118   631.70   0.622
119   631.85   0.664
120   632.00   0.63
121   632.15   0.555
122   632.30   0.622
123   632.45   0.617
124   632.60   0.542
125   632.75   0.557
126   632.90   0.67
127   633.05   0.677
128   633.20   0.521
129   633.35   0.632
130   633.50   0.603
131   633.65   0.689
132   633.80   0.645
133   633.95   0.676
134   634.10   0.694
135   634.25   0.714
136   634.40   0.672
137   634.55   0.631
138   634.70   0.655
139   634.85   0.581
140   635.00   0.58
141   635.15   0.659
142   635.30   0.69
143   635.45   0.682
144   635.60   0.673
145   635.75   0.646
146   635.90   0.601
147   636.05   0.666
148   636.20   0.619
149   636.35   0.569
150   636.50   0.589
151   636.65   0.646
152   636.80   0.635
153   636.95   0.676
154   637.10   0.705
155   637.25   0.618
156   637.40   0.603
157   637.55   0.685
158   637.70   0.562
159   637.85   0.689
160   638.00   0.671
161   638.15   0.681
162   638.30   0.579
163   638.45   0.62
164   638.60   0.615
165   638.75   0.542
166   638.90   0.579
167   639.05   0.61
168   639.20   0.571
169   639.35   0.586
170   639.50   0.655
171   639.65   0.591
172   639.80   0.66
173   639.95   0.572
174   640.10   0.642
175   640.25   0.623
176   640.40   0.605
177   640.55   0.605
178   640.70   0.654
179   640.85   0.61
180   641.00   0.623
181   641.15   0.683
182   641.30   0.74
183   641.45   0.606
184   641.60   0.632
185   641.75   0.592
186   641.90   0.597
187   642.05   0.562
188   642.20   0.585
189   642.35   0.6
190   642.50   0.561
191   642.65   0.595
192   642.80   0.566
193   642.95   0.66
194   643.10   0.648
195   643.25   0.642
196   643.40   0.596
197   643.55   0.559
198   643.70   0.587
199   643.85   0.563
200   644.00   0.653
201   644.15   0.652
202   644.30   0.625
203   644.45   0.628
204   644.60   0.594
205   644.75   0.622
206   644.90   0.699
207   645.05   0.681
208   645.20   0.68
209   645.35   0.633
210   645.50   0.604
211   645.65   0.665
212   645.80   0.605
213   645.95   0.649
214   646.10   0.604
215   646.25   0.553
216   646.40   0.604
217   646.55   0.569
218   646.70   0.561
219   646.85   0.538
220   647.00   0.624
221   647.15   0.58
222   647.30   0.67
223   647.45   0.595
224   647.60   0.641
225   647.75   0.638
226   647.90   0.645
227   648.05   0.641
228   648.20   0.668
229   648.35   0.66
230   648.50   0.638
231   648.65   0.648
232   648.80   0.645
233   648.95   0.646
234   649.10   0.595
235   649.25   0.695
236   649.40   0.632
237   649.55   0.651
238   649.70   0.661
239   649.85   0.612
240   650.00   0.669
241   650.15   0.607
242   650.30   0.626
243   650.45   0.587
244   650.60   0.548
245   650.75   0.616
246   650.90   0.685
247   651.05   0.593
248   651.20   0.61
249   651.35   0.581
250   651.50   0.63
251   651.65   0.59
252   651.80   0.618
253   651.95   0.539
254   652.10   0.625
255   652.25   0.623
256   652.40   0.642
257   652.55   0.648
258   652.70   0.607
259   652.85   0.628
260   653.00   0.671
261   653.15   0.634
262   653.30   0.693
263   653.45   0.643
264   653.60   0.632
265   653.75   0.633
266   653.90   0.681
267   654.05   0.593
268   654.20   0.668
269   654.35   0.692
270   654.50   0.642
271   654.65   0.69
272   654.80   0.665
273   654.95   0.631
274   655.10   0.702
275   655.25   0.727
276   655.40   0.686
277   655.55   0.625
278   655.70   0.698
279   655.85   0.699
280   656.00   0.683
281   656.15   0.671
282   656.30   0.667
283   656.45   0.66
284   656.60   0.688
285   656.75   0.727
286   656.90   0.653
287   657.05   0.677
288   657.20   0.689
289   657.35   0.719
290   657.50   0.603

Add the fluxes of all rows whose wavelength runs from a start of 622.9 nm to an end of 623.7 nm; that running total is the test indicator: 2.95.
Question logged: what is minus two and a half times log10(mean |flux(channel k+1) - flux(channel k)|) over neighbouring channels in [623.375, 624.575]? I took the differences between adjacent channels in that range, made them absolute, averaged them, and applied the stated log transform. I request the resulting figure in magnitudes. 4.2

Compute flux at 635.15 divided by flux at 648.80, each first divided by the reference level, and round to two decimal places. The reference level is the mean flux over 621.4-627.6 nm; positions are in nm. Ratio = 1.02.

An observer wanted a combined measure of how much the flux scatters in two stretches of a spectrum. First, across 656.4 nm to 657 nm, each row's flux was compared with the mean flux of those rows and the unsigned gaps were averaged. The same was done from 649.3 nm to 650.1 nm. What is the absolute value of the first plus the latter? 0.044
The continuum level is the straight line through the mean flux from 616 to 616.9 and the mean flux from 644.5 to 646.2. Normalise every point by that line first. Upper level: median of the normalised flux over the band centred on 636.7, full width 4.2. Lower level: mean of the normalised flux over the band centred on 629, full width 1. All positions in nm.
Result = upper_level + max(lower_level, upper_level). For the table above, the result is 2.08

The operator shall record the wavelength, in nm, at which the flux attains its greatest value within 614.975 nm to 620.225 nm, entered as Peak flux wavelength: 618.80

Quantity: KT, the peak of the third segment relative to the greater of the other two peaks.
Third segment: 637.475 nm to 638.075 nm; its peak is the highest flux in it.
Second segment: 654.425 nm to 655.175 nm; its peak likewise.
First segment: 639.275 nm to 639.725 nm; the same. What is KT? 0.98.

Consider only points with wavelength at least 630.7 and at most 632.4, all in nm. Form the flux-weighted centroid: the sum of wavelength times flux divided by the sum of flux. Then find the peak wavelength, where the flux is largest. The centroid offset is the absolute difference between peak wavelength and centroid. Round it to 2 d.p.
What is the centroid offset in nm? 0.15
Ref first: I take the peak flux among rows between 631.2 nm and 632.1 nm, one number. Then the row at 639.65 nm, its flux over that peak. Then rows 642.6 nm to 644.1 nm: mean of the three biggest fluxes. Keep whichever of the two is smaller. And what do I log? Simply 0.65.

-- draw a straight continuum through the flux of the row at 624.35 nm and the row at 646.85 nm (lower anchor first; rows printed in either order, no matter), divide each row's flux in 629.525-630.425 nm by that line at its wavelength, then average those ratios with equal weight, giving 1.07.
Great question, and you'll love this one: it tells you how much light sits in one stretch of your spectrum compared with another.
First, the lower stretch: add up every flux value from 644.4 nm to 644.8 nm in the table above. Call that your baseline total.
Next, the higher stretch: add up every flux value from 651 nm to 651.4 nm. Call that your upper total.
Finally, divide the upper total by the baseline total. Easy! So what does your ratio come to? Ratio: 0.97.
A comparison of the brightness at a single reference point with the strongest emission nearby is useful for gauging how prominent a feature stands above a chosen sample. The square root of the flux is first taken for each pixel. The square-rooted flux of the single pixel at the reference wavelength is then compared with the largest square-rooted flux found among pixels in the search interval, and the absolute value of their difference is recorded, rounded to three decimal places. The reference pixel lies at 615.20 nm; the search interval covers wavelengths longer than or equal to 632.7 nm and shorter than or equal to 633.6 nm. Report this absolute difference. 0.056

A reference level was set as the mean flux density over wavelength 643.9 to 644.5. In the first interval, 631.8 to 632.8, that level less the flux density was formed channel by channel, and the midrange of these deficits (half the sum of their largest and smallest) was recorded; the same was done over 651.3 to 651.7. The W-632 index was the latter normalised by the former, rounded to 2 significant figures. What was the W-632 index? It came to 0.93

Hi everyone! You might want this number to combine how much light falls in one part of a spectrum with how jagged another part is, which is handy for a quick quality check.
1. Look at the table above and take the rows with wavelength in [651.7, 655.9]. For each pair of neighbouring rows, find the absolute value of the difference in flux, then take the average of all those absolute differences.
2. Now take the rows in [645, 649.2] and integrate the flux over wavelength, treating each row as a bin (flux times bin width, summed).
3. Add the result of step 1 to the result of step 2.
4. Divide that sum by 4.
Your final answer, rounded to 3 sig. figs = 0.666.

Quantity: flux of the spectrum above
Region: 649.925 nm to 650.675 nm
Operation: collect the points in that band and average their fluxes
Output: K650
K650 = 0.607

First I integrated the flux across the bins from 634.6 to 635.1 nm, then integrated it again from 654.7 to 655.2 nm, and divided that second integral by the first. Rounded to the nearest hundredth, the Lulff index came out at 1.10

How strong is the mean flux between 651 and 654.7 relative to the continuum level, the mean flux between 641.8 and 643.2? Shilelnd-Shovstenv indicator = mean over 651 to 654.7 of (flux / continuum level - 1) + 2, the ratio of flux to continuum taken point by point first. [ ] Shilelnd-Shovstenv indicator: 2.06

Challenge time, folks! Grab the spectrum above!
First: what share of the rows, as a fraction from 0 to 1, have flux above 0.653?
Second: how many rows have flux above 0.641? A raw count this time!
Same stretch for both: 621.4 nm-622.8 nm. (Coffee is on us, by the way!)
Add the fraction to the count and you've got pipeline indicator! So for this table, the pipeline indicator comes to 3.2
